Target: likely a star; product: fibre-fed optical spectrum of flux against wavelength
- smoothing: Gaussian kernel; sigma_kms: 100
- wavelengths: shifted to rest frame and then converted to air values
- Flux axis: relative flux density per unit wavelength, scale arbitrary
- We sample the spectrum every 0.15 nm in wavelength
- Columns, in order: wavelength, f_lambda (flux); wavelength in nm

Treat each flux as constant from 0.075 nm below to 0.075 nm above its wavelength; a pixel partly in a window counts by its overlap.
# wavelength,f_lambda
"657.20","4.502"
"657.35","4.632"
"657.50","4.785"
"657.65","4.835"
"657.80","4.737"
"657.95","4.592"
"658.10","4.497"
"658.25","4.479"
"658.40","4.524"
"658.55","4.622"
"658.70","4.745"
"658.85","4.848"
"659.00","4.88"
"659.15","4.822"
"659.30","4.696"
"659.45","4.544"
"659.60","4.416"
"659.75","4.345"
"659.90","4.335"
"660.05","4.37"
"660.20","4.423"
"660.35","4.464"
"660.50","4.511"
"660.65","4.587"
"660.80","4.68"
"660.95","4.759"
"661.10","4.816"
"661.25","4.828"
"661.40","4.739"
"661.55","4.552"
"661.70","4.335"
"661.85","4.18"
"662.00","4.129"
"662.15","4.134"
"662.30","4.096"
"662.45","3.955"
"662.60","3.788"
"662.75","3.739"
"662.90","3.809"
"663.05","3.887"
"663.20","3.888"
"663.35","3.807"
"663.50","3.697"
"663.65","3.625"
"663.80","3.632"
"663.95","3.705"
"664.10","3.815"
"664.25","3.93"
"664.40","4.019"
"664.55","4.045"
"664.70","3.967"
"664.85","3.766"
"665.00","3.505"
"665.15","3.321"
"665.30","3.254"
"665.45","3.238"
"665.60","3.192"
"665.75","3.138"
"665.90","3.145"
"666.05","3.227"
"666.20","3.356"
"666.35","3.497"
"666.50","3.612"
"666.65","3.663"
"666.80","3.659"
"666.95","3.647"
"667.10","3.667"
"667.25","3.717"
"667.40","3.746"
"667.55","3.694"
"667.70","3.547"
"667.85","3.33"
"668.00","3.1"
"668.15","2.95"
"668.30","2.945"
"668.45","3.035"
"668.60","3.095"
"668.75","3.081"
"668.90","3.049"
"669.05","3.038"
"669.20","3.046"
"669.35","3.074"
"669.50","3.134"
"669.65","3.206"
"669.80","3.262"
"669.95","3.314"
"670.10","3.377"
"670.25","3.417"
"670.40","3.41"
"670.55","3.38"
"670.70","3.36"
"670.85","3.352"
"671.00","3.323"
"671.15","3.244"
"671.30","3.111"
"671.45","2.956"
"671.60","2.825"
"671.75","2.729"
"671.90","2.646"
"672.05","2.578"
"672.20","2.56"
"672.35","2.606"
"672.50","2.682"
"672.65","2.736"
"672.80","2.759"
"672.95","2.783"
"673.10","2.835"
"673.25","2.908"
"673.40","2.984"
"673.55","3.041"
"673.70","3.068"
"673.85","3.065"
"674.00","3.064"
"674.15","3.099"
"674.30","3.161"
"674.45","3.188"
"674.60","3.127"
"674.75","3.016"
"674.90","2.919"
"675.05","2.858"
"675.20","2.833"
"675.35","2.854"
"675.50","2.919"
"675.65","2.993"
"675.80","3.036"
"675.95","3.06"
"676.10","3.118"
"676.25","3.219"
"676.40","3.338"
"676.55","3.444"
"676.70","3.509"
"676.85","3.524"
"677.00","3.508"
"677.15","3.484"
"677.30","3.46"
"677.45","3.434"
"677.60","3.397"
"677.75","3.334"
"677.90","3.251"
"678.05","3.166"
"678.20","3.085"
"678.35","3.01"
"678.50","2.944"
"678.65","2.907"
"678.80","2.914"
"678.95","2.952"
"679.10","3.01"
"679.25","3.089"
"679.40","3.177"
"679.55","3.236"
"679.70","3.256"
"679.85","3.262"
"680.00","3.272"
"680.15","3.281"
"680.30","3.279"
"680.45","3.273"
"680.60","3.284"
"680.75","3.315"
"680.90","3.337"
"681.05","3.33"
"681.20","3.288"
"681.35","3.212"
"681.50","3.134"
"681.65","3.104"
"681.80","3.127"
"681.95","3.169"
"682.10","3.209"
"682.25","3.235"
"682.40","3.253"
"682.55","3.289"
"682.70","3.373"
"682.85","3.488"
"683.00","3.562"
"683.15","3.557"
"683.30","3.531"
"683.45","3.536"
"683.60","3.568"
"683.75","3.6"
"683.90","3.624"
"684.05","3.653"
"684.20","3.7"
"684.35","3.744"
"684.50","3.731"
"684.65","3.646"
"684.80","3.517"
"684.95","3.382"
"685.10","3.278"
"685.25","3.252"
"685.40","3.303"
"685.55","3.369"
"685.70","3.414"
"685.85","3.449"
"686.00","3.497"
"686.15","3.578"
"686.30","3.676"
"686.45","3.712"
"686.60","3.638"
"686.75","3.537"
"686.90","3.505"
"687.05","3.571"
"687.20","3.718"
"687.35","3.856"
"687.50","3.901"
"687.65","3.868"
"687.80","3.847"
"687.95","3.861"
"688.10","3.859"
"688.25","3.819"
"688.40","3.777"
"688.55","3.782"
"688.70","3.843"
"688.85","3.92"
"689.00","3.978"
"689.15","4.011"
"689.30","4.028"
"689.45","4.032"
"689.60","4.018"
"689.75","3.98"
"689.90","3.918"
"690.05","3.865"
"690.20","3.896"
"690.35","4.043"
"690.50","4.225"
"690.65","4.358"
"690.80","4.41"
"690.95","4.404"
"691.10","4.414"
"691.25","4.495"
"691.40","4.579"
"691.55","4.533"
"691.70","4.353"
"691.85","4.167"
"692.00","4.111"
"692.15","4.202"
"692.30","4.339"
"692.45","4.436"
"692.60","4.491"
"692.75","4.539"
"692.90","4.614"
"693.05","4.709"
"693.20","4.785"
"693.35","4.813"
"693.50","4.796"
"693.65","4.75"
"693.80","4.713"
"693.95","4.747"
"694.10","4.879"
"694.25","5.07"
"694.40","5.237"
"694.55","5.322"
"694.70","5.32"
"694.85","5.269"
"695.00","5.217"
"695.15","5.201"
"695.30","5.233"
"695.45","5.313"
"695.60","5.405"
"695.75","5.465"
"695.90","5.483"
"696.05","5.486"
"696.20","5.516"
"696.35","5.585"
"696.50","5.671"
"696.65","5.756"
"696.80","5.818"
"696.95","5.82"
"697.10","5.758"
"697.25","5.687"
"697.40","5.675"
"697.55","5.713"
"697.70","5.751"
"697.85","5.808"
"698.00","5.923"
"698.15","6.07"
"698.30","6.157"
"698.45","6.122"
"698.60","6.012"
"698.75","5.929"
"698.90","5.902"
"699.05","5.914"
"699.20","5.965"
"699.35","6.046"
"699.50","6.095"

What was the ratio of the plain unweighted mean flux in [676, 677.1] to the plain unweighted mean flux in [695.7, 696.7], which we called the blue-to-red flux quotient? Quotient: 0.61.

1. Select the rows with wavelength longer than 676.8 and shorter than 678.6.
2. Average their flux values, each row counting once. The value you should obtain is 3.3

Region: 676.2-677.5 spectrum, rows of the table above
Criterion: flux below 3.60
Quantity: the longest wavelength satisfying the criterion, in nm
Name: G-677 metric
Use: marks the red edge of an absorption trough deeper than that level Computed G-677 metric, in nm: 677.45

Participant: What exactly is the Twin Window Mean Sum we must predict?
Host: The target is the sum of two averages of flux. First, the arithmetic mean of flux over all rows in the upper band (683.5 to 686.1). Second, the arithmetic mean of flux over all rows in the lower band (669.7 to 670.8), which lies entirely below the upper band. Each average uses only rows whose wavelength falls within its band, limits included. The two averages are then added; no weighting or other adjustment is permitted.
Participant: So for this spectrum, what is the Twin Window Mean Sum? 6.9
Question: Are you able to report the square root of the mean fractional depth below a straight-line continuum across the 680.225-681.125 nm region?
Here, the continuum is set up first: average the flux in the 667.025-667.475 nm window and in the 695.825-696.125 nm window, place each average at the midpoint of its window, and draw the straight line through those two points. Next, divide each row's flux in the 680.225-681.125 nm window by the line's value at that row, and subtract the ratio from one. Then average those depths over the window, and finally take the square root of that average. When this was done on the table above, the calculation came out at 0.522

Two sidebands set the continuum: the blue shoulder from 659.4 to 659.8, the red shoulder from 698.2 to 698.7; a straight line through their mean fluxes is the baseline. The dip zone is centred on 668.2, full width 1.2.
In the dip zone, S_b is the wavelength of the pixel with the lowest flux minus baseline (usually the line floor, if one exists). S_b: 668.30 nm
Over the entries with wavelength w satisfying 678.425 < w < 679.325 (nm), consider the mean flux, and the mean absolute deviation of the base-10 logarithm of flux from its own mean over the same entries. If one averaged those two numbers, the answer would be 1.49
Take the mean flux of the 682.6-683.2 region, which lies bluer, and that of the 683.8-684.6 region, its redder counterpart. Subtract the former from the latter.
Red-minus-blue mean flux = 0.2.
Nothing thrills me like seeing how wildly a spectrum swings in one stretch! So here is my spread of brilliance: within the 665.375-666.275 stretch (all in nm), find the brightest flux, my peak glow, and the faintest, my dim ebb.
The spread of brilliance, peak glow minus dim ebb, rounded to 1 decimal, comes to 0.2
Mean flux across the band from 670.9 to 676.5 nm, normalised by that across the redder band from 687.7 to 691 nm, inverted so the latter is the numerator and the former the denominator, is 1.35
